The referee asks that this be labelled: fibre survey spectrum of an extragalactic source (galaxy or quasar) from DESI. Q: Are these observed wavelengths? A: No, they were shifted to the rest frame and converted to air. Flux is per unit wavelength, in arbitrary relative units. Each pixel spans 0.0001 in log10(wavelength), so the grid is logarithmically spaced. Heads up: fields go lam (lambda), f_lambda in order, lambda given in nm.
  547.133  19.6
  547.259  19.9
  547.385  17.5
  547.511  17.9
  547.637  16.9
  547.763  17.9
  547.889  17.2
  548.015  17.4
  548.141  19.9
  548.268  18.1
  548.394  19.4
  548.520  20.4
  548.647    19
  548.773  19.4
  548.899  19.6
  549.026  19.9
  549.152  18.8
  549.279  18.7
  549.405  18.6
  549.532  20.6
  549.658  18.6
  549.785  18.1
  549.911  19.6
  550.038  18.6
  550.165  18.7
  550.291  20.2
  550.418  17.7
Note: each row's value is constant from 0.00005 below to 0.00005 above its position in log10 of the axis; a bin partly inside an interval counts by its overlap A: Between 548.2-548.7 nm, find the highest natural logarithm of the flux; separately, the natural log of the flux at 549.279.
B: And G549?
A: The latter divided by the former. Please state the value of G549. 0.97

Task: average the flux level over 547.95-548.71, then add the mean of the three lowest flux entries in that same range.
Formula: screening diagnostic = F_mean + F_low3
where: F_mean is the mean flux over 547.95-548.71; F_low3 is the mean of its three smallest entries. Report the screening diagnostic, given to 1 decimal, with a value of 37.2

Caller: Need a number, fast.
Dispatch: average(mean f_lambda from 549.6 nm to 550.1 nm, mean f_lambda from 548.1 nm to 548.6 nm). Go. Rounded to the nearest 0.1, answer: 19.1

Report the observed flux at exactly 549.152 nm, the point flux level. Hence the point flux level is 18.8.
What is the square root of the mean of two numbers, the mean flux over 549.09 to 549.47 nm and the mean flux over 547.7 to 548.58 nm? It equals 4.32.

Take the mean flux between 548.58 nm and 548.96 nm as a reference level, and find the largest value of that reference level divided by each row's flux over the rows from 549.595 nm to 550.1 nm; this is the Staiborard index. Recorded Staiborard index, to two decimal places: 1.07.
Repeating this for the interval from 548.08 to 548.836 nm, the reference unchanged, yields 1.07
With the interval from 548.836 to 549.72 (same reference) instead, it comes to 1.04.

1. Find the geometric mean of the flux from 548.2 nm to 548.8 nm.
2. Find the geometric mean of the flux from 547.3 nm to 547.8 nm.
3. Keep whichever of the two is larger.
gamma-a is 19.2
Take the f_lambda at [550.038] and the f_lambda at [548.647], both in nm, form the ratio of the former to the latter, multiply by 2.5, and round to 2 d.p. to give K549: 2.45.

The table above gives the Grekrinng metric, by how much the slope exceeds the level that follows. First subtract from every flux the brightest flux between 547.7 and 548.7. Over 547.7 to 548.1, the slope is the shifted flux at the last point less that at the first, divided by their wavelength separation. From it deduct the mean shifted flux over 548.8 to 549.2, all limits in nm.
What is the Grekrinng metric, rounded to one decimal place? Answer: -1.0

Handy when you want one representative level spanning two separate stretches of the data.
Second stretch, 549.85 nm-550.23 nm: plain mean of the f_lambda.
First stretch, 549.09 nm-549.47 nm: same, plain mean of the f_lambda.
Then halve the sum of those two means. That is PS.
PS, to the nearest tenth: 18.8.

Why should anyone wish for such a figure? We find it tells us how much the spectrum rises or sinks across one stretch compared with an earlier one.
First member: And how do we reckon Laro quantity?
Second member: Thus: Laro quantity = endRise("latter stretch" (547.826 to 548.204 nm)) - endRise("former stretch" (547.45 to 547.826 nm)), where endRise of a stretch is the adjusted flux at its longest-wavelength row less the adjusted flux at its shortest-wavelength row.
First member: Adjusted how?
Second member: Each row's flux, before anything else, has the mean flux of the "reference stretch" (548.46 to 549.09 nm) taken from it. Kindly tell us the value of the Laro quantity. 2.7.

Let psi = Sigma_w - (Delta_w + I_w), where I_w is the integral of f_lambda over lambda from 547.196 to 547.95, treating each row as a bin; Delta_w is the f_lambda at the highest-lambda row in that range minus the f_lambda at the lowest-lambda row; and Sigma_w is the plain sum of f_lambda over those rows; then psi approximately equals 96.5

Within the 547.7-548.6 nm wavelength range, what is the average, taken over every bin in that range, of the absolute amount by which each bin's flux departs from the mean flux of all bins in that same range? 1.1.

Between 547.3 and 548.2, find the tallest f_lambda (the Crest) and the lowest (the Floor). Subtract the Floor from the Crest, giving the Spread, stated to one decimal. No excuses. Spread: 3.0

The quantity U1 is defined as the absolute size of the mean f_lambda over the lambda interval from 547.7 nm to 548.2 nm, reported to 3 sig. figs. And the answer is 18.1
